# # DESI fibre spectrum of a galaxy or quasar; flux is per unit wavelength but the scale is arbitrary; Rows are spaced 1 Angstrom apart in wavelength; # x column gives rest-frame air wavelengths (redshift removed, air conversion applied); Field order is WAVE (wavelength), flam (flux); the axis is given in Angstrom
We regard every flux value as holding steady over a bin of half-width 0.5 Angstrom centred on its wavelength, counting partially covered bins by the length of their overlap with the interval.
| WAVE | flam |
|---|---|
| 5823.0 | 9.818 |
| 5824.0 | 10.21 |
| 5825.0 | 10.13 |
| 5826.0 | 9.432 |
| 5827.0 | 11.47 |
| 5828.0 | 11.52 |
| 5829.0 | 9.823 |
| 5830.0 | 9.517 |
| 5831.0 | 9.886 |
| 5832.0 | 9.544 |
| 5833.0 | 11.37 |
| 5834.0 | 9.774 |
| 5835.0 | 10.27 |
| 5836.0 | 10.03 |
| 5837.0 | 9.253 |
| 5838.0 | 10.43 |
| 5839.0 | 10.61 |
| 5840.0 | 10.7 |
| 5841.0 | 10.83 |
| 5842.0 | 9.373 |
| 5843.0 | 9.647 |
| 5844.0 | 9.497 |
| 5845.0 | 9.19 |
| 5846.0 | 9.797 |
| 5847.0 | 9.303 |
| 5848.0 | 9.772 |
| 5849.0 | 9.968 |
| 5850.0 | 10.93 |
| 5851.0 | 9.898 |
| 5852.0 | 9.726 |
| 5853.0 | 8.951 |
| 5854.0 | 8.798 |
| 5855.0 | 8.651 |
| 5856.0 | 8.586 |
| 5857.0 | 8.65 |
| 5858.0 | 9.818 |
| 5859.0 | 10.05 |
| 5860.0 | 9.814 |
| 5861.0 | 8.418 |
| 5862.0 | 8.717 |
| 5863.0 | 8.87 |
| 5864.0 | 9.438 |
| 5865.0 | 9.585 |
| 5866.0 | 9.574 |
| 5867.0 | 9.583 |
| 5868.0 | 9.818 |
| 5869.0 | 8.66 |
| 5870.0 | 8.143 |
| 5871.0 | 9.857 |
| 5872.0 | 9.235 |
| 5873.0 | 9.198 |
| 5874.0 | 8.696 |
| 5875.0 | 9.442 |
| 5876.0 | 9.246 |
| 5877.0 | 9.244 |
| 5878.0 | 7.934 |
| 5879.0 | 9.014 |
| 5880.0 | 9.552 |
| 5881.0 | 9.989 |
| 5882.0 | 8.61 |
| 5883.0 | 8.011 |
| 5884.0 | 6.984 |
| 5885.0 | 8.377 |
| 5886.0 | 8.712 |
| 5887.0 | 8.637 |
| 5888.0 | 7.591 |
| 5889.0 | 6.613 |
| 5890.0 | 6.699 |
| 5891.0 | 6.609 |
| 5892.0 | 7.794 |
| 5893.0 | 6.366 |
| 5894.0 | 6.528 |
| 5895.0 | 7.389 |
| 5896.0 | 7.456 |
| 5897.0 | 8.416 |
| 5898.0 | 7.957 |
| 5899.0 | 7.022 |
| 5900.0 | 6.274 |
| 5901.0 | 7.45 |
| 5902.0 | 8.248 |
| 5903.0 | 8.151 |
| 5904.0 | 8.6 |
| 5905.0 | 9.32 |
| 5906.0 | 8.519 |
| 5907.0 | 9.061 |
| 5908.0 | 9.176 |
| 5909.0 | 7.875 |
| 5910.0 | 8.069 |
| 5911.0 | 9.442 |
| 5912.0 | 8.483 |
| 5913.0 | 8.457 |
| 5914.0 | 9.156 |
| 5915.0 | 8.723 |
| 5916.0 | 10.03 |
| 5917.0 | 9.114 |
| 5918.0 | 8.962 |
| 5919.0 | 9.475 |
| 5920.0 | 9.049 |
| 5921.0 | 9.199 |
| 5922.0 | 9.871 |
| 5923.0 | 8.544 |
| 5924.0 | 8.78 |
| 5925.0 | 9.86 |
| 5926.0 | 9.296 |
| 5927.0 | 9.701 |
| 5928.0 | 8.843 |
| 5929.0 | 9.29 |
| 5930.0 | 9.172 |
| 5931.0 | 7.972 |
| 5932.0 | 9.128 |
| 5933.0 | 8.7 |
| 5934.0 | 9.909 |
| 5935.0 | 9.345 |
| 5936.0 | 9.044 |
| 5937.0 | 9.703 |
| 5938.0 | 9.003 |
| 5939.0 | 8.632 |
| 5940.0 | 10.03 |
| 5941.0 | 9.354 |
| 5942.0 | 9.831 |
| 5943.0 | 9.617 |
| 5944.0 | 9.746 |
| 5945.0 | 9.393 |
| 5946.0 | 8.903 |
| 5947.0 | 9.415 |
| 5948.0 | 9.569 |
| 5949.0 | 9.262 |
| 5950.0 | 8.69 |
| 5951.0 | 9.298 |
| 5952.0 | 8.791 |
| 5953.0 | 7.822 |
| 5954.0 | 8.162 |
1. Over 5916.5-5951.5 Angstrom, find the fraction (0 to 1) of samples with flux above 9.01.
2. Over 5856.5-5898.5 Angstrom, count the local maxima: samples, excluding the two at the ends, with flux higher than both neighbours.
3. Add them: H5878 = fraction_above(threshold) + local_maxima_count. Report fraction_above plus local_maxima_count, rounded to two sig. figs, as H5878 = 11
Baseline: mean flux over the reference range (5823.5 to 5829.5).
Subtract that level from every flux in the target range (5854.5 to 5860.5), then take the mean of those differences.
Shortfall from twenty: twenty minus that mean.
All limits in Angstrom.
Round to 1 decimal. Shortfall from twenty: 21.2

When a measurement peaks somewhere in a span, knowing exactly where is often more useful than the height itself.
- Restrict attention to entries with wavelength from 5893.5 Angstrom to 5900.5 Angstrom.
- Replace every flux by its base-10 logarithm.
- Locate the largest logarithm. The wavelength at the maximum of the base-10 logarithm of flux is 5897.0 Angstrom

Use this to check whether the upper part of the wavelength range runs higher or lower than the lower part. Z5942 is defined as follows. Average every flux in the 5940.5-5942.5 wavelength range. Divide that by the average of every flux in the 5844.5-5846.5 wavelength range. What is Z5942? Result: 1.01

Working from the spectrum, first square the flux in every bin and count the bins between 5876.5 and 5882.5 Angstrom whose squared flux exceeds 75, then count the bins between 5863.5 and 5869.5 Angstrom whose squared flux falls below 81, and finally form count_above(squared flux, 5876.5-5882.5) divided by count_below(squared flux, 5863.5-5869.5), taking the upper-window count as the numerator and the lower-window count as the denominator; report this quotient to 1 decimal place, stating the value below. 4.0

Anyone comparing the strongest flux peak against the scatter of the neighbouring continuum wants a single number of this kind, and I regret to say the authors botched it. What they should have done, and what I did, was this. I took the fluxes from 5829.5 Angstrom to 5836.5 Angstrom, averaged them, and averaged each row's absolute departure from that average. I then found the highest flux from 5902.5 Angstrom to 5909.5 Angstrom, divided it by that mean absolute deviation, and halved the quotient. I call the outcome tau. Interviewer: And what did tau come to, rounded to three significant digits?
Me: 10.7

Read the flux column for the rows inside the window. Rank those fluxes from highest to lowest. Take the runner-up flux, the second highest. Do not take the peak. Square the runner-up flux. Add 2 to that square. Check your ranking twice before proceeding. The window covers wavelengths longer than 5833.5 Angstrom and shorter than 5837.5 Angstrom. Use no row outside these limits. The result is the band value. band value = 103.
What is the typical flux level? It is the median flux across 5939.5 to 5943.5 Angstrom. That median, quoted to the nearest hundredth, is 9.72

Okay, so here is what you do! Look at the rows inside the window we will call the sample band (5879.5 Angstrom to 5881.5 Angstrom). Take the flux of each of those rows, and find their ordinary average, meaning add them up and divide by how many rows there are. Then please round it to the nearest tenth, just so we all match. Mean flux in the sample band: 9.8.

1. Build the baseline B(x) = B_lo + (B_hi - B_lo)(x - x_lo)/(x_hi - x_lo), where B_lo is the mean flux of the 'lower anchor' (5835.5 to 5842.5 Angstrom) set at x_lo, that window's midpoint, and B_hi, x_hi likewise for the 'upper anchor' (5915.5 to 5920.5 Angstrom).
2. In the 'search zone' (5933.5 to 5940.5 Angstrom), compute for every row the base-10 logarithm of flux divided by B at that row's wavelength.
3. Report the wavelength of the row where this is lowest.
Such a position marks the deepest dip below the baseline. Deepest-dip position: 5939.0 Angstrom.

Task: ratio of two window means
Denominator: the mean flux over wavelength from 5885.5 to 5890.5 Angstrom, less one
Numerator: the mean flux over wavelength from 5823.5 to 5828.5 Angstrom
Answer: 1.59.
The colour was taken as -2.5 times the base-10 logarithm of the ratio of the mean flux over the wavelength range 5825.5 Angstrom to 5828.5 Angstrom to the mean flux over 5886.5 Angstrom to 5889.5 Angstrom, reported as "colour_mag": -0.4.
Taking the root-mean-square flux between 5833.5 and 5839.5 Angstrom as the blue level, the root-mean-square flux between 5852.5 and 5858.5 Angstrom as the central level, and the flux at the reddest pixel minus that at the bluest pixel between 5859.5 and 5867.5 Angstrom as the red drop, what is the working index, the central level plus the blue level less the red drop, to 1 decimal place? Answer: 19.2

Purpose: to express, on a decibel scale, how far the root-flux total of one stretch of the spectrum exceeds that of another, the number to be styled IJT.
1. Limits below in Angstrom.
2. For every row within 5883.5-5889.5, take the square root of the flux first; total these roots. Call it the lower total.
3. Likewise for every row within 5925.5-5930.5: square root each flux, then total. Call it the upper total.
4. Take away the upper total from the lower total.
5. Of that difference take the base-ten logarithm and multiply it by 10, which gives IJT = 2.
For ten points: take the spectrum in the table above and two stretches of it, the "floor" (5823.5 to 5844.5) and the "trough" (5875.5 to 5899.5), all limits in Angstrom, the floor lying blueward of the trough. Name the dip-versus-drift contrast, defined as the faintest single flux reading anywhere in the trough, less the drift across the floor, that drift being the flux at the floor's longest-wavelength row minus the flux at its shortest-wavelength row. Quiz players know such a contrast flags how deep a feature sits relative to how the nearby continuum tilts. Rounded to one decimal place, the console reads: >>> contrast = 7.1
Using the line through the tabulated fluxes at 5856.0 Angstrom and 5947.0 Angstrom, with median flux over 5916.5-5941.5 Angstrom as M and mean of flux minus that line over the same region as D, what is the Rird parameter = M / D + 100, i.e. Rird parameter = -76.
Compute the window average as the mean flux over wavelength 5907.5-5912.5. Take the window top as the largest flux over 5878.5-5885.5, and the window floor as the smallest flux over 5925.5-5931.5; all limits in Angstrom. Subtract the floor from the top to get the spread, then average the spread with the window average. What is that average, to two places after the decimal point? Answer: 5.31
